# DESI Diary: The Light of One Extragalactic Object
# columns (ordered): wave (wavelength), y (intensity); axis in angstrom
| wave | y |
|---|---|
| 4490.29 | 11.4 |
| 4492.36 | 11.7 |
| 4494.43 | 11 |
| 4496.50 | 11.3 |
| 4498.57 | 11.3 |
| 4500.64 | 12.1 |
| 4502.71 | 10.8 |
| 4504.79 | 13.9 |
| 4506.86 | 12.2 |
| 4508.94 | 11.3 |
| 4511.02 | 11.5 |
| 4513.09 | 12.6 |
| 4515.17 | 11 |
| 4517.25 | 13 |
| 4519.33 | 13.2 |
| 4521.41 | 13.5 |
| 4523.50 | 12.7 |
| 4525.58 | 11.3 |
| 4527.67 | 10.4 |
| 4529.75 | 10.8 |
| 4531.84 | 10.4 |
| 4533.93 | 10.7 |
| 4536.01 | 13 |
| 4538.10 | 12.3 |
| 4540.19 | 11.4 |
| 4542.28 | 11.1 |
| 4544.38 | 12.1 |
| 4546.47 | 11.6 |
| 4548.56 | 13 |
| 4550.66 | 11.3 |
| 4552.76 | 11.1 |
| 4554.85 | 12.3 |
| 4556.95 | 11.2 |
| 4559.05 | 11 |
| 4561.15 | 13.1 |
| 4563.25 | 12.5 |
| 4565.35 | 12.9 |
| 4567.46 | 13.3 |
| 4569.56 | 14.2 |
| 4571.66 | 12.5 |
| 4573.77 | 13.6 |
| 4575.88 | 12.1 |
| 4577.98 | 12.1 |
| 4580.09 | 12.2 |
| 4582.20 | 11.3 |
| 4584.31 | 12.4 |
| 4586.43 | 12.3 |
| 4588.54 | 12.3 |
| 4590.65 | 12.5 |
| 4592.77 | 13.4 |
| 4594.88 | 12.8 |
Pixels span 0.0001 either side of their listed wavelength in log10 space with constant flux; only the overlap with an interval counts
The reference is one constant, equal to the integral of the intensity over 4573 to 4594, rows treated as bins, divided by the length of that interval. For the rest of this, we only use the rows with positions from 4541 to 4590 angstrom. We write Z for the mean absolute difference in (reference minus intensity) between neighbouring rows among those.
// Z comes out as 0.83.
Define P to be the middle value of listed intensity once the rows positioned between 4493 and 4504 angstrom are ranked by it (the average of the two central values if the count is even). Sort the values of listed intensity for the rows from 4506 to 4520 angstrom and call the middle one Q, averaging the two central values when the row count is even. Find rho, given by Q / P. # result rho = 1.08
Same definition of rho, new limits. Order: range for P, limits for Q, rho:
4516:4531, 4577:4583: 0.95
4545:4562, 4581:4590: 1.07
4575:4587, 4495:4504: 0.93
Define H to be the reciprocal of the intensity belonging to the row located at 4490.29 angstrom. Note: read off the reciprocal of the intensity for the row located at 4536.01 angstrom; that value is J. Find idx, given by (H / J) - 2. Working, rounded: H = 0.088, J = 0.077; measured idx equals -0.86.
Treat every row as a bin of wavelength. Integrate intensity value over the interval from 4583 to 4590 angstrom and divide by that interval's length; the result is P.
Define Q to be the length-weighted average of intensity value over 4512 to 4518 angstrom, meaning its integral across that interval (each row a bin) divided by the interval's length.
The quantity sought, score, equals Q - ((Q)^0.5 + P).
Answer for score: -3.6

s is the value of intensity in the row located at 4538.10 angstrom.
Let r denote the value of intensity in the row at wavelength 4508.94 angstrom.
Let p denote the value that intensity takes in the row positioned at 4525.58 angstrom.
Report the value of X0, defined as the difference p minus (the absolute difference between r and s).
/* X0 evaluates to 10.3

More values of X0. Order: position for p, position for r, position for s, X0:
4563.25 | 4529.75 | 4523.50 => 10.6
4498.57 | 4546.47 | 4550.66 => 11.0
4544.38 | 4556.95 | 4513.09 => 10.7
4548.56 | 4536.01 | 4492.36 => 11.7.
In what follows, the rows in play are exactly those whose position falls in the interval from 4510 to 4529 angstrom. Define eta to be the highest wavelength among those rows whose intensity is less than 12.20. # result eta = 4527.67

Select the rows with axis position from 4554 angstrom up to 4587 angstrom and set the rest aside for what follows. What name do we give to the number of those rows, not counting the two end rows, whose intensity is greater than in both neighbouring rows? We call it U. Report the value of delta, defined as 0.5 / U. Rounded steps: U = 5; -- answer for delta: 0.10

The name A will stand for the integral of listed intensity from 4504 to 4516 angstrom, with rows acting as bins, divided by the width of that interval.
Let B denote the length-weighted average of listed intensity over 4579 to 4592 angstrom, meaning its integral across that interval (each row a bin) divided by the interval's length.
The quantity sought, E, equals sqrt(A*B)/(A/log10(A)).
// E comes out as 1.09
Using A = 12.1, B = 12.2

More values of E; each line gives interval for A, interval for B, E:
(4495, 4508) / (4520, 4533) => 1.06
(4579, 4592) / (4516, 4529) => 1.09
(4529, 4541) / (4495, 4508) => 1.08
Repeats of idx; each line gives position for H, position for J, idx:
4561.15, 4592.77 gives -0.98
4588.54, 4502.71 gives -1.12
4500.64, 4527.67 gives -1.14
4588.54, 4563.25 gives -0.98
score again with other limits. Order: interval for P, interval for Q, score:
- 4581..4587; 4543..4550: -3.3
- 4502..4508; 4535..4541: -3.6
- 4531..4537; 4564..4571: -1.7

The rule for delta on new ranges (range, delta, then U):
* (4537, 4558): 0.17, 3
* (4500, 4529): 0.17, 3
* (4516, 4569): 0.07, 7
